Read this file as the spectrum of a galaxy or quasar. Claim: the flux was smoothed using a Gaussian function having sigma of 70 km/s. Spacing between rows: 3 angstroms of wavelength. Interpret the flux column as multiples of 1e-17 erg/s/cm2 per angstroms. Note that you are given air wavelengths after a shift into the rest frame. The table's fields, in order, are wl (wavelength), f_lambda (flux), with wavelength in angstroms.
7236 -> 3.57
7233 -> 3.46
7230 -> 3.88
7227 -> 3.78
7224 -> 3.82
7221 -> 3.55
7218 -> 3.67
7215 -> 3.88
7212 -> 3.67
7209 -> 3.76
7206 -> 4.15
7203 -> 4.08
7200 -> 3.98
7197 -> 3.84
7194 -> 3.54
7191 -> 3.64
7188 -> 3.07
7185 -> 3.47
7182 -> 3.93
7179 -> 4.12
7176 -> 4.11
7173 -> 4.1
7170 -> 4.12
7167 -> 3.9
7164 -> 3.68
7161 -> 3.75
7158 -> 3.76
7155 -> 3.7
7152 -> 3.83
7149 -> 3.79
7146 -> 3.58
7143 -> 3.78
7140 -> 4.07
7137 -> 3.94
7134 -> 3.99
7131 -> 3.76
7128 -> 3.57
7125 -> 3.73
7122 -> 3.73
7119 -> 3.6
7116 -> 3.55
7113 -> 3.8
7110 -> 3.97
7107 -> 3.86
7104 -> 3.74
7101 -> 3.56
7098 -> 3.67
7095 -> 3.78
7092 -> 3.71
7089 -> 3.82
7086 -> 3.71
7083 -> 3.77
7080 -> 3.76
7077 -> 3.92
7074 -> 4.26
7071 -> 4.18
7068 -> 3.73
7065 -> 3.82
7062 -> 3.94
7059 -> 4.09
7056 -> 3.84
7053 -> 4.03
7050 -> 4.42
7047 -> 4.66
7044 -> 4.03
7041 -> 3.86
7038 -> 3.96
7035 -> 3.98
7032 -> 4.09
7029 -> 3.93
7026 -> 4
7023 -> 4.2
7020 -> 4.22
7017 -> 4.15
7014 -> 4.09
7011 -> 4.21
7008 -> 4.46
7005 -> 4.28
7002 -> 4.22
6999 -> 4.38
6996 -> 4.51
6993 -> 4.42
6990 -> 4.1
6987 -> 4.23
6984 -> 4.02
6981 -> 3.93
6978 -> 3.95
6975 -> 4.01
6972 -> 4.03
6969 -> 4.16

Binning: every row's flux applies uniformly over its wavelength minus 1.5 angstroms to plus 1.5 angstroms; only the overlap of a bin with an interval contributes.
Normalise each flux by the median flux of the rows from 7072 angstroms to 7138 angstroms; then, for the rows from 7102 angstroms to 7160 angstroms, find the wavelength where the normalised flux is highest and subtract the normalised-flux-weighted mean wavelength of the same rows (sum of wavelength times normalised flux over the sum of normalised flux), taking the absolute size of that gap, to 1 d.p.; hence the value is 9.0 angstroms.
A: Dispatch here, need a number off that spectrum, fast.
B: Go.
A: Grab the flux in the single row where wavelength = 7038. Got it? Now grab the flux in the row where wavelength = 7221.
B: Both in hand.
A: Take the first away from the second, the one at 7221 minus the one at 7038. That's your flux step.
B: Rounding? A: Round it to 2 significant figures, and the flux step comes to -0.41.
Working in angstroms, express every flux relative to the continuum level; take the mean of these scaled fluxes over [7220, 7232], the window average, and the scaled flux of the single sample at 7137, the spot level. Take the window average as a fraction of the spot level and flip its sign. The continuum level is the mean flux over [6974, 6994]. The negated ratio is -0.95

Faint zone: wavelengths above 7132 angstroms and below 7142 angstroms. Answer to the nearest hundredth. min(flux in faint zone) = 3.94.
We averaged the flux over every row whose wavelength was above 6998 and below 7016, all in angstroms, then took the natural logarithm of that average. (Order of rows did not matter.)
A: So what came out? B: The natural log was 1.45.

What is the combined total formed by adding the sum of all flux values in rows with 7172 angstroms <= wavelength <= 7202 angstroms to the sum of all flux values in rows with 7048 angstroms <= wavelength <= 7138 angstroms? 153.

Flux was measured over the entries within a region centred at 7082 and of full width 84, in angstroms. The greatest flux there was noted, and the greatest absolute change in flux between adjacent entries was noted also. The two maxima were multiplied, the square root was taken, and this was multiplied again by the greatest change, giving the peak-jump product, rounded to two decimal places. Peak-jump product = 1.08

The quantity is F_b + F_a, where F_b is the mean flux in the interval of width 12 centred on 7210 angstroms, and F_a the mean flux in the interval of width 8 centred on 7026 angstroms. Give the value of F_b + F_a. 7.91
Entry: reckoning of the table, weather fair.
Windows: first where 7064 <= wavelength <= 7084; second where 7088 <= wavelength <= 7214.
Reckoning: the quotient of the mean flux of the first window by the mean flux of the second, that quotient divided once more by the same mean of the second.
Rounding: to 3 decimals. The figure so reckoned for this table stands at 0.273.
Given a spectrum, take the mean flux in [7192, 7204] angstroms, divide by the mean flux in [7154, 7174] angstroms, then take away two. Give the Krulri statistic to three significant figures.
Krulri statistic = -1.00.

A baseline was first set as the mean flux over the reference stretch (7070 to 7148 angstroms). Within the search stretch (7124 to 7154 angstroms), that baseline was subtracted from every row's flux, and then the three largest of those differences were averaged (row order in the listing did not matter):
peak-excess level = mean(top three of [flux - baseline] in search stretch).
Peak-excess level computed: 0.20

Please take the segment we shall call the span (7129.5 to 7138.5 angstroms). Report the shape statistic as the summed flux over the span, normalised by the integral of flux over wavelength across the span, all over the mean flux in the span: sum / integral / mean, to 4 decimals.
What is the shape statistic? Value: 0.0855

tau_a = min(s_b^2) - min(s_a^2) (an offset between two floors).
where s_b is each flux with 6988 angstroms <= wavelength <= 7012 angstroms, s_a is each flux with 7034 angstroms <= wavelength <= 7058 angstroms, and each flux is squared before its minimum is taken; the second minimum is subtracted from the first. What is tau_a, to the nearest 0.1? 2.1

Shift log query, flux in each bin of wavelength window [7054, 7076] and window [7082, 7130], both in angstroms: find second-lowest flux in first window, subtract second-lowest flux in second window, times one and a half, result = 0.39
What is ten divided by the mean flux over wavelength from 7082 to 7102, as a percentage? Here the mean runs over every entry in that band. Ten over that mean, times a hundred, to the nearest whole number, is 269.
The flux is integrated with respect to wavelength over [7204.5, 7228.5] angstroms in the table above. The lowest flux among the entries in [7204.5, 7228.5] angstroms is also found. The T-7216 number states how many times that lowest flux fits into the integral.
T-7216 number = 26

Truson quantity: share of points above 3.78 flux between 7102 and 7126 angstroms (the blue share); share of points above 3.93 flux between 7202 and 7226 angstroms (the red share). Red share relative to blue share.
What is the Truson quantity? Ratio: 0.67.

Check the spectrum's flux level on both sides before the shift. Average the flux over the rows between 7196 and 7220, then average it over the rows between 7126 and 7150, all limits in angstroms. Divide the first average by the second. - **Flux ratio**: 1.02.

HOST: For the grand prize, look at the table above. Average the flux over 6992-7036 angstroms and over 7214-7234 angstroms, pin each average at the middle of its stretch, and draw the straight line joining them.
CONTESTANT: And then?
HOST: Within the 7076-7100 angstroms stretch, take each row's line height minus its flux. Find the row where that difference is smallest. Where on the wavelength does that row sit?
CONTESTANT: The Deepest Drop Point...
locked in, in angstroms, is 7077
